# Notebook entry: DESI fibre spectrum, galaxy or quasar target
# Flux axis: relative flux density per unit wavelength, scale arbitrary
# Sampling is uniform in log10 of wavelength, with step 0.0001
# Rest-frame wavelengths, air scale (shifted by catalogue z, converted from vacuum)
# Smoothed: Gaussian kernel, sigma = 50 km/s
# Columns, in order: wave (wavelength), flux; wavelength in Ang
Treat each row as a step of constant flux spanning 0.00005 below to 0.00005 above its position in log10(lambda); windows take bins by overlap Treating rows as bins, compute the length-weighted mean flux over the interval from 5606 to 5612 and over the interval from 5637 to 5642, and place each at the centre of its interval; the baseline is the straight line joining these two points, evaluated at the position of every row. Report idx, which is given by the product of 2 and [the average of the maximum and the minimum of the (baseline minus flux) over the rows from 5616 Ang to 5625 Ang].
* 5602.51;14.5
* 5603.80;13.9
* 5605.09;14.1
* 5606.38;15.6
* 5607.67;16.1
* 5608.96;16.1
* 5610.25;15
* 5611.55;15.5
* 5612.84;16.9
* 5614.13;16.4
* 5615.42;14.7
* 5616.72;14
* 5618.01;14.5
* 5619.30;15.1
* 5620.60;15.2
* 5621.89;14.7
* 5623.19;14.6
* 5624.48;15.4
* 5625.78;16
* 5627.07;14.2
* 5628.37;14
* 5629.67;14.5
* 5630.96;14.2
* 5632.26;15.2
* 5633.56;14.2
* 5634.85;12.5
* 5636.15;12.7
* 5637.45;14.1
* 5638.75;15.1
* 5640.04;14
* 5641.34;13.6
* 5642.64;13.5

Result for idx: 0.8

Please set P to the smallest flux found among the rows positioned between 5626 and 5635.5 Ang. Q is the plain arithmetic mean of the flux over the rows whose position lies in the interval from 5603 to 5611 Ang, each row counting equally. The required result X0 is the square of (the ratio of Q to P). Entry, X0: 1.5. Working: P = 12.5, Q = 15.1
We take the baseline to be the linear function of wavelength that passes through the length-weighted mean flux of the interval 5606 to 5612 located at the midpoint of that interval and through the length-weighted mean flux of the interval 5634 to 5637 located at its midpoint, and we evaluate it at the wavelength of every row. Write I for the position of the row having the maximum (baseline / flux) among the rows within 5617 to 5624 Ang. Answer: 5618.01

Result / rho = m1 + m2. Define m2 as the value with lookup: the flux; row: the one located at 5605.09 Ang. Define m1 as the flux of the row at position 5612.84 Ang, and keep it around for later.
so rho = 31.0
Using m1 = 16.9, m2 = 14.1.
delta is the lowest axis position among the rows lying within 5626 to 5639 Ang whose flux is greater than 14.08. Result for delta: 5627.07 Ang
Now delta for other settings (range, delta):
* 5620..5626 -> 5620.60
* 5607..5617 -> 5607.67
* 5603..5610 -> 5605.09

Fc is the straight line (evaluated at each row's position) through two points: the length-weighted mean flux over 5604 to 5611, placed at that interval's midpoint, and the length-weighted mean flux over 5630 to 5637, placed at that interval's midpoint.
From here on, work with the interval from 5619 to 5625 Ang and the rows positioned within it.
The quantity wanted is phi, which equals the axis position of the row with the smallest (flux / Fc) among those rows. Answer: 5623.19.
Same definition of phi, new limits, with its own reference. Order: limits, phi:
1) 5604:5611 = 5605.09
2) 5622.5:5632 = 5628.37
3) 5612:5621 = 5616.72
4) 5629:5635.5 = 5634.85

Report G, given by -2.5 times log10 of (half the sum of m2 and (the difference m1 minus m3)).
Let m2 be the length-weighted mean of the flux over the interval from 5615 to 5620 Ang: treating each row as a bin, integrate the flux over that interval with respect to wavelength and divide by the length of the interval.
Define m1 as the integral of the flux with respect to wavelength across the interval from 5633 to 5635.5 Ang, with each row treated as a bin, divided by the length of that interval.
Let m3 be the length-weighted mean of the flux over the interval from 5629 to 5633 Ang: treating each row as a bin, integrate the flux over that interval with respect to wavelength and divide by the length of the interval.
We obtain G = -2.06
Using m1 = 13.4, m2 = 14.6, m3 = 14.6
